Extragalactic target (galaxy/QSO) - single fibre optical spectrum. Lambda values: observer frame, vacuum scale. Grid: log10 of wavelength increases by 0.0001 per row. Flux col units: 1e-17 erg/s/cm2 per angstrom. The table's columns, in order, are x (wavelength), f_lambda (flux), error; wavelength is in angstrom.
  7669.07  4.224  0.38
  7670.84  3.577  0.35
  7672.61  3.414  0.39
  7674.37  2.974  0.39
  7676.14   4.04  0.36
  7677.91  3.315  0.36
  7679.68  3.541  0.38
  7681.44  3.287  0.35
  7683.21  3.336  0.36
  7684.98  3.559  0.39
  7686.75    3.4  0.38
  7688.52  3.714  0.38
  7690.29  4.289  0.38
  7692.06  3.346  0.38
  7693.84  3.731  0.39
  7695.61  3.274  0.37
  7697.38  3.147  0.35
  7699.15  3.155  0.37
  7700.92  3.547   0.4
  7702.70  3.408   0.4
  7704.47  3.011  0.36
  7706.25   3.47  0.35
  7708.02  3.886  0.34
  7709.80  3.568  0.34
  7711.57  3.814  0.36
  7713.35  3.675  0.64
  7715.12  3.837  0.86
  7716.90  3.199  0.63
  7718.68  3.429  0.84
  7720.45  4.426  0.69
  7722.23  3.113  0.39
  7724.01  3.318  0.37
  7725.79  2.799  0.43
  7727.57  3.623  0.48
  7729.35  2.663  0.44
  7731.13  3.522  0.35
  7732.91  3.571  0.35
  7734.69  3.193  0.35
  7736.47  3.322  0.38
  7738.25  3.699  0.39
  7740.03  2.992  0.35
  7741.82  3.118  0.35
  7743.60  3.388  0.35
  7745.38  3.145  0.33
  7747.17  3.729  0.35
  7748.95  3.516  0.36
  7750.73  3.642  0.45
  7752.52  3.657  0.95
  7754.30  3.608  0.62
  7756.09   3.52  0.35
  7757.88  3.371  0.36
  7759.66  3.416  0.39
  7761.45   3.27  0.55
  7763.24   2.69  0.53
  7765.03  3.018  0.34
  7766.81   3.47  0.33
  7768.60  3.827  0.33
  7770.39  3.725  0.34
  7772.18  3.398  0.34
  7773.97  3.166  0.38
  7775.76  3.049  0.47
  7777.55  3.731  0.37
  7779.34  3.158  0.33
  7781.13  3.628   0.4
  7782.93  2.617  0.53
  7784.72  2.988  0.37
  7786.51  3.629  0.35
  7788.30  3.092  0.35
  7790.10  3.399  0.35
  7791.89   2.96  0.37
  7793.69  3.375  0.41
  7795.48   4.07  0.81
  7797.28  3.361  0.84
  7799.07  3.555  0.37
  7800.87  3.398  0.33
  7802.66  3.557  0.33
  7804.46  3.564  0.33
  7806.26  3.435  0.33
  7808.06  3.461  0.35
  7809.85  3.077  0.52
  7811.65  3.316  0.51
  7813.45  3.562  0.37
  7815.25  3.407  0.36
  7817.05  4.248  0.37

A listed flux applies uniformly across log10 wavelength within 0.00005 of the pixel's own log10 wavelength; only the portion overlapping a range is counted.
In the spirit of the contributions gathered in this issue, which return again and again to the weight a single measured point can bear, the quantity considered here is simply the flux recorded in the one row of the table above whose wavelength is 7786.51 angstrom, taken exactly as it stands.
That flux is 3.629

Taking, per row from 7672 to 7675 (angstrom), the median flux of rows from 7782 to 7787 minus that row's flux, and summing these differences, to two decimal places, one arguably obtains -0.41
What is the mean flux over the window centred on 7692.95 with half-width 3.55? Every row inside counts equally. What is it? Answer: 3.66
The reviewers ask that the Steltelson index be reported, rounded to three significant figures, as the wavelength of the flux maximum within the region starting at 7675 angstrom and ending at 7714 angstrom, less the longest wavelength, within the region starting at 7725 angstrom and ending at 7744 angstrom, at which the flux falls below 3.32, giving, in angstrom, -51.5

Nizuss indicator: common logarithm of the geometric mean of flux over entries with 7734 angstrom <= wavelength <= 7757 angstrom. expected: 0.534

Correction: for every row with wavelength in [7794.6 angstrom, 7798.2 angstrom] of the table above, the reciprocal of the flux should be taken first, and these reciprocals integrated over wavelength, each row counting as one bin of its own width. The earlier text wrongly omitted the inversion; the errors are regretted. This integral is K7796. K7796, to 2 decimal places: 0.98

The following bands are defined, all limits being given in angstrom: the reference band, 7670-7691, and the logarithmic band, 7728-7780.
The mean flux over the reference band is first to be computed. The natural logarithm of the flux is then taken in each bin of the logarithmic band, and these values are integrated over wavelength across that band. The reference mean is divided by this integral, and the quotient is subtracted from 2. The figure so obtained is 1.944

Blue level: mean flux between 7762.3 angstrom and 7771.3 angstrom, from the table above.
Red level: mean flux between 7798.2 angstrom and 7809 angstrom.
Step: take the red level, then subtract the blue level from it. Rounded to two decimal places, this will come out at 0.15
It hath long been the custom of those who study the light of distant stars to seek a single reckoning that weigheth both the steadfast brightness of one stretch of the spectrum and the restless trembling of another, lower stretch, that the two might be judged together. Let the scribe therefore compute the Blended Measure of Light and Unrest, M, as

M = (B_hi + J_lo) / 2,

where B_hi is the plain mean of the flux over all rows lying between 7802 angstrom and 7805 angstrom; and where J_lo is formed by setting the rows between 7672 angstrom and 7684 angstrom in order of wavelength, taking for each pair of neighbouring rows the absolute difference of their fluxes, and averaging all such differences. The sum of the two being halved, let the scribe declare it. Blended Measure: 2.01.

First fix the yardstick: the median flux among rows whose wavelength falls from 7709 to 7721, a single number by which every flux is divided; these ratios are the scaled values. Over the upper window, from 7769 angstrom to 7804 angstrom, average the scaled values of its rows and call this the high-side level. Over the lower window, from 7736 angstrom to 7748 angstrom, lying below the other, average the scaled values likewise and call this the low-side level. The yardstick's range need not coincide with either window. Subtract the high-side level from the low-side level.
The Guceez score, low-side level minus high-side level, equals -0.01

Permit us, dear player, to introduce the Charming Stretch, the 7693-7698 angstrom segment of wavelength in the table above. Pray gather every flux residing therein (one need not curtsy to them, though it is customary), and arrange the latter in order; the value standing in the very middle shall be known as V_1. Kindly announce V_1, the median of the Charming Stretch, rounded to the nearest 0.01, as 3.27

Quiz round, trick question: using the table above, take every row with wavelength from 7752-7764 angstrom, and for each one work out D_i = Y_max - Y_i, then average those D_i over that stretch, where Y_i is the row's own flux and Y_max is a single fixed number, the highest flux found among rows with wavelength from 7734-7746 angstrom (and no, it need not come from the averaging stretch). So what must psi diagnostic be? 0.34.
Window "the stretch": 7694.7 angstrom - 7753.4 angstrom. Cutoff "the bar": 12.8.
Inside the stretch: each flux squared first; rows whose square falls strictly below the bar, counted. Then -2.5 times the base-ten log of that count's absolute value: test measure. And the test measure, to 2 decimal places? -3.40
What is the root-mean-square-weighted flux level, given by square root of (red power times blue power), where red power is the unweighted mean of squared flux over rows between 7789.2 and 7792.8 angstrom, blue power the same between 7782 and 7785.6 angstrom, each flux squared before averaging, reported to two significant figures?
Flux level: 9.0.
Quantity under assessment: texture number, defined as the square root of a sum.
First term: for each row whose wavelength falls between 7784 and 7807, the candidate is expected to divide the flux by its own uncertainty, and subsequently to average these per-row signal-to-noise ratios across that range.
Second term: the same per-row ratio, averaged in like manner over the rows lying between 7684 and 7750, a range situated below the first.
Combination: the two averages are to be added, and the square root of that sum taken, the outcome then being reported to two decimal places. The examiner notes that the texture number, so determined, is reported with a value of 4.17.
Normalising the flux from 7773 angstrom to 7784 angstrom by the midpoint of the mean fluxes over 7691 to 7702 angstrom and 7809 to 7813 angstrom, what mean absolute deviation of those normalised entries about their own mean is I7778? 0.092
